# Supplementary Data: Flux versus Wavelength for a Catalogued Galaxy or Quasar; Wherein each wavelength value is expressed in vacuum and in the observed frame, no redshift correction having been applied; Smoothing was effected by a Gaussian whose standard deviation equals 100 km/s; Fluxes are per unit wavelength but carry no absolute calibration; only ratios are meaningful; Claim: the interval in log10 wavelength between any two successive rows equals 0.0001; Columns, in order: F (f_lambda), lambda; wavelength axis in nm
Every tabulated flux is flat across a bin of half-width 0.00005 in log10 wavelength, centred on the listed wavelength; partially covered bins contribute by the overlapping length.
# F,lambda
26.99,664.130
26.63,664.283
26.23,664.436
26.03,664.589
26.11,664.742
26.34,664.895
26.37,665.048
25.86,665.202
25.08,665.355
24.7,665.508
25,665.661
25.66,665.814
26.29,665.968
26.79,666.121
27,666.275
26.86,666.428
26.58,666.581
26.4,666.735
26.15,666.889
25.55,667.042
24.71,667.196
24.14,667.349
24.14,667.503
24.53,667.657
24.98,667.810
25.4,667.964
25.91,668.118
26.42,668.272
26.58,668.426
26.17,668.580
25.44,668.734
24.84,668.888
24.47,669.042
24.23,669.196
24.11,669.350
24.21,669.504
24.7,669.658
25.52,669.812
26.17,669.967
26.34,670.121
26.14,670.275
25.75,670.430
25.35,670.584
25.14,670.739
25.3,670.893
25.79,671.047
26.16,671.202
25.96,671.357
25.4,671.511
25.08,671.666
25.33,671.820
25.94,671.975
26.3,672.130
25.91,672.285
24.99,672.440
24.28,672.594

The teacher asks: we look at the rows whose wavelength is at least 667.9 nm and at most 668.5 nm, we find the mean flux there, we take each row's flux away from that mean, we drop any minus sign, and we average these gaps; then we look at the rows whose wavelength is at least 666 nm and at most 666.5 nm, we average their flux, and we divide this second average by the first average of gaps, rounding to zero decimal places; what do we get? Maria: 64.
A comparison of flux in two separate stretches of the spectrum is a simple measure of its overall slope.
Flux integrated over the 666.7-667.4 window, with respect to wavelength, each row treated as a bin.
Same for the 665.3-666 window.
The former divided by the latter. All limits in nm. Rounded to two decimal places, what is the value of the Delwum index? 1.00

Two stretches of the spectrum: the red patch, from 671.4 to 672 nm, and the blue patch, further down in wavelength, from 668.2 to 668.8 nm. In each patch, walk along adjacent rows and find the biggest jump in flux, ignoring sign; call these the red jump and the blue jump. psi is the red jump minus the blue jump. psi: -0.12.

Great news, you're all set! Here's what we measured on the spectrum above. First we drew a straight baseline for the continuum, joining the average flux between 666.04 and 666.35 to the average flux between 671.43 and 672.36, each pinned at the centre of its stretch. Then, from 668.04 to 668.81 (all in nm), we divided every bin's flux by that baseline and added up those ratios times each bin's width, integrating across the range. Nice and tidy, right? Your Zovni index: 0.761 nm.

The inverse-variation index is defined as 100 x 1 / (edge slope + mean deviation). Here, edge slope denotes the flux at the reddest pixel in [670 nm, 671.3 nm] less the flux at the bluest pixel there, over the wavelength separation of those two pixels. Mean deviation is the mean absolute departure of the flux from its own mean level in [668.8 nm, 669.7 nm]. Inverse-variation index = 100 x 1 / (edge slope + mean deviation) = 1302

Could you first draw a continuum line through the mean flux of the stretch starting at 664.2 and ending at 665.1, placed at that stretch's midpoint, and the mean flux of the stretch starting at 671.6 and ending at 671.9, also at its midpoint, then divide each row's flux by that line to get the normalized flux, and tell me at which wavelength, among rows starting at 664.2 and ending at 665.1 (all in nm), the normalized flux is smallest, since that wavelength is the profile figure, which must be 664.589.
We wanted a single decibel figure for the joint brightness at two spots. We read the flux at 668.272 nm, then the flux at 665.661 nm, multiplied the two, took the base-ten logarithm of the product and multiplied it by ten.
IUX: 28.20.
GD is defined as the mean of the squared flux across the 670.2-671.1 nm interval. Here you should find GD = 654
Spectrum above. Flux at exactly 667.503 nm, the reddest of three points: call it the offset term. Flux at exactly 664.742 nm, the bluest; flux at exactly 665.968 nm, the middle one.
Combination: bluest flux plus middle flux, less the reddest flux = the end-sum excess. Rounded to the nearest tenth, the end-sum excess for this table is 28.3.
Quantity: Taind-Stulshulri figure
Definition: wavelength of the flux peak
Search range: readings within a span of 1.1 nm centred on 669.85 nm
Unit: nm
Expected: 670.121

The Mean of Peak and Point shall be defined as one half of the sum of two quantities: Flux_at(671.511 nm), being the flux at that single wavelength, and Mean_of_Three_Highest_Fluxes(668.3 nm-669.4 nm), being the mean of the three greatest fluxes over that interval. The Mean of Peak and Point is 25.7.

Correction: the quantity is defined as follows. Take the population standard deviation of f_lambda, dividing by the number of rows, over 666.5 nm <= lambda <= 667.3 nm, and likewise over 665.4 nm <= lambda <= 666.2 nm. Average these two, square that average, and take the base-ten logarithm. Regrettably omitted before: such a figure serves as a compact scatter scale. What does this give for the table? -0.27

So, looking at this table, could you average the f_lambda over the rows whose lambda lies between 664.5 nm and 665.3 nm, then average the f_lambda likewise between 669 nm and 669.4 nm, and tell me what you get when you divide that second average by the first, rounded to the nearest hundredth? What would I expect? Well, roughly 0.93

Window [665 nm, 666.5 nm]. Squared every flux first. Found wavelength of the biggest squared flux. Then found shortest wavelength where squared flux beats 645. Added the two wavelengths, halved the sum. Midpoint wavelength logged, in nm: 665.66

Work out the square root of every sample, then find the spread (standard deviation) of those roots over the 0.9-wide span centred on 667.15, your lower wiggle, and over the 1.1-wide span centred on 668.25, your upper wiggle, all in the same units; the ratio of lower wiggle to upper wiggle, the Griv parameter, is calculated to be 1.7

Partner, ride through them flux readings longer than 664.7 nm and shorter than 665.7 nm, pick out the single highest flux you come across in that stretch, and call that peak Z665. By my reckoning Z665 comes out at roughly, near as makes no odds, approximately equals 26.37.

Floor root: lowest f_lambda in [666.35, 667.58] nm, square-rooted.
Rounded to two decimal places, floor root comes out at 4.91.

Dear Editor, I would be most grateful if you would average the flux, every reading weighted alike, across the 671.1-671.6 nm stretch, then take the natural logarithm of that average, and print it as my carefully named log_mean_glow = 3.25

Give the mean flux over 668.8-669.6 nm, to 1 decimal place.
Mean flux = 24.4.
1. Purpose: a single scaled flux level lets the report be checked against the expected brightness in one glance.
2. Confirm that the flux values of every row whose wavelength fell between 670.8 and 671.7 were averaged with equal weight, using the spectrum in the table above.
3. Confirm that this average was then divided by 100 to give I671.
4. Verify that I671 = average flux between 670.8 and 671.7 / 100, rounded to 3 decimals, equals 0.256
